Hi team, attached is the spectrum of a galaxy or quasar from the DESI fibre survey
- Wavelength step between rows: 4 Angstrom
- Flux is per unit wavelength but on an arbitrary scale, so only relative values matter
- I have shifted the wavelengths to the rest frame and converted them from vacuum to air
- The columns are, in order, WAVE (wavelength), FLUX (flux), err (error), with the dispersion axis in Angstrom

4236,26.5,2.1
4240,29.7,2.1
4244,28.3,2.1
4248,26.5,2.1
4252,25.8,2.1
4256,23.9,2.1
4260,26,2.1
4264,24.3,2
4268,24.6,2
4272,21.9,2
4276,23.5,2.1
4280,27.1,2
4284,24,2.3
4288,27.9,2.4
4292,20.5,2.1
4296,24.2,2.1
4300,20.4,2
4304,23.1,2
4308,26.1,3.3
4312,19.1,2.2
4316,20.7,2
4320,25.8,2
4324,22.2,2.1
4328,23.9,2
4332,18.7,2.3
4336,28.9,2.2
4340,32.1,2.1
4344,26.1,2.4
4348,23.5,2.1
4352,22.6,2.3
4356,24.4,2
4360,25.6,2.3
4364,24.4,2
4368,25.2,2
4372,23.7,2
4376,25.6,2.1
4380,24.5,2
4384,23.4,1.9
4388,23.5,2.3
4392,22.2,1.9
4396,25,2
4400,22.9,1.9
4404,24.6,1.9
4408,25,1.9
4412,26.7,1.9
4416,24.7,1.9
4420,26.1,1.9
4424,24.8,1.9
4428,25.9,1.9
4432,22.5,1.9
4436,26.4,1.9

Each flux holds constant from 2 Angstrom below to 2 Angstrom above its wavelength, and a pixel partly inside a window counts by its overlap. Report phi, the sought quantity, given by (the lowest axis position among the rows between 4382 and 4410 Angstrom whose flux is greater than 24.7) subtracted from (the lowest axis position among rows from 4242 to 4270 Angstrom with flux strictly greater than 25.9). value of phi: -152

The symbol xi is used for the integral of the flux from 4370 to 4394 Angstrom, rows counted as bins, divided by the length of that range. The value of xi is 23.8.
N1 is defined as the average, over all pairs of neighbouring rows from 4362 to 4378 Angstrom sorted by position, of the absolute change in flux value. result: 1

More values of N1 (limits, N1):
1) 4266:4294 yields 4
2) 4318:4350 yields 5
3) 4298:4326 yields 4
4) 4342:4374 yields 1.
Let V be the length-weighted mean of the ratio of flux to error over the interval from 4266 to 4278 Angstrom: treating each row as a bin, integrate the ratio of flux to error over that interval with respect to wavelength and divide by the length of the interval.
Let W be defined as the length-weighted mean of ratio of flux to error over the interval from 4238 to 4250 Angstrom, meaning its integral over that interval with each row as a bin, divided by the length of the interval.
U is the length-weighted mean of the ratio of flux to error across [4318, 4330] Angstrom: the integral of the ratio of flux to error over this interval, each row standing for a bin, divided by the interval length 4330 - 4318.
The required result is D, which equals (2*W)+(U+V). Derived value 50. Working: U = 11.8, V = 11.5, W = 13.4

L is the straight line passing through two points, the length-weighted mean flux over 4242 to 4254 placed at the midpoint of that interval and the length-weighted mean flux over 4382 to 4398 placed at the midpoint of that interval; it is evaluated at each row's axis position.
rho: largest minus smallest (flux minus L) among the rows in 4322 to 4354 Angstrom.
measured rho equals 14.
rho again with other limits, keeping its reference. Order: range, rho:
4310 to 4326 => 7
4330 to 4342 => 14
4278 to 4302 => 7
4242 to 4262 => 4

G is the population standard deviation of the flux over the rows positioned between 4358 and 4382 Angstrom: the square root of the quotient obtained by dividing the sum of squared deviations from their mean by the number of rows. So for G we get 0.7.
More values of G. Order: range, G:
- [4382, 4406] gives 1.0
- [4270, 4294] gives 2.6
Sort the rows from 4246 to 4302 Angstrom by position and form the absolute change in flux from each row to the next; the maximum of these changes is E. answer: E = 7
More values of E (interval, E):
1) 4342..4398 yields 3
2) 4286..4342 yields 10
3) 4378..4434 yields 3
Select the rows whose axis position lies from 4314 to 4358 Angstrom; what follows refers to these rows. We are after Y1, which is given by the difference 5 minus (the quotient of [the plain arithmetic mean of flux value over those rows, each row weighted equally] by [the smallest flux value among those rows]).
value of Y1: 3.69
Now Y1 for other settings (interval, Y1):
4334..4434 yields 3.88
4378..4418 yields 3.91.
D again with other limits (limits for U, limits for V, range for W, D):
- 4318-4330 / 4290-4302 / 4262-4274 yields 46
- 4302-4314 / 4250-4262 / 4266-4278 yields 44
